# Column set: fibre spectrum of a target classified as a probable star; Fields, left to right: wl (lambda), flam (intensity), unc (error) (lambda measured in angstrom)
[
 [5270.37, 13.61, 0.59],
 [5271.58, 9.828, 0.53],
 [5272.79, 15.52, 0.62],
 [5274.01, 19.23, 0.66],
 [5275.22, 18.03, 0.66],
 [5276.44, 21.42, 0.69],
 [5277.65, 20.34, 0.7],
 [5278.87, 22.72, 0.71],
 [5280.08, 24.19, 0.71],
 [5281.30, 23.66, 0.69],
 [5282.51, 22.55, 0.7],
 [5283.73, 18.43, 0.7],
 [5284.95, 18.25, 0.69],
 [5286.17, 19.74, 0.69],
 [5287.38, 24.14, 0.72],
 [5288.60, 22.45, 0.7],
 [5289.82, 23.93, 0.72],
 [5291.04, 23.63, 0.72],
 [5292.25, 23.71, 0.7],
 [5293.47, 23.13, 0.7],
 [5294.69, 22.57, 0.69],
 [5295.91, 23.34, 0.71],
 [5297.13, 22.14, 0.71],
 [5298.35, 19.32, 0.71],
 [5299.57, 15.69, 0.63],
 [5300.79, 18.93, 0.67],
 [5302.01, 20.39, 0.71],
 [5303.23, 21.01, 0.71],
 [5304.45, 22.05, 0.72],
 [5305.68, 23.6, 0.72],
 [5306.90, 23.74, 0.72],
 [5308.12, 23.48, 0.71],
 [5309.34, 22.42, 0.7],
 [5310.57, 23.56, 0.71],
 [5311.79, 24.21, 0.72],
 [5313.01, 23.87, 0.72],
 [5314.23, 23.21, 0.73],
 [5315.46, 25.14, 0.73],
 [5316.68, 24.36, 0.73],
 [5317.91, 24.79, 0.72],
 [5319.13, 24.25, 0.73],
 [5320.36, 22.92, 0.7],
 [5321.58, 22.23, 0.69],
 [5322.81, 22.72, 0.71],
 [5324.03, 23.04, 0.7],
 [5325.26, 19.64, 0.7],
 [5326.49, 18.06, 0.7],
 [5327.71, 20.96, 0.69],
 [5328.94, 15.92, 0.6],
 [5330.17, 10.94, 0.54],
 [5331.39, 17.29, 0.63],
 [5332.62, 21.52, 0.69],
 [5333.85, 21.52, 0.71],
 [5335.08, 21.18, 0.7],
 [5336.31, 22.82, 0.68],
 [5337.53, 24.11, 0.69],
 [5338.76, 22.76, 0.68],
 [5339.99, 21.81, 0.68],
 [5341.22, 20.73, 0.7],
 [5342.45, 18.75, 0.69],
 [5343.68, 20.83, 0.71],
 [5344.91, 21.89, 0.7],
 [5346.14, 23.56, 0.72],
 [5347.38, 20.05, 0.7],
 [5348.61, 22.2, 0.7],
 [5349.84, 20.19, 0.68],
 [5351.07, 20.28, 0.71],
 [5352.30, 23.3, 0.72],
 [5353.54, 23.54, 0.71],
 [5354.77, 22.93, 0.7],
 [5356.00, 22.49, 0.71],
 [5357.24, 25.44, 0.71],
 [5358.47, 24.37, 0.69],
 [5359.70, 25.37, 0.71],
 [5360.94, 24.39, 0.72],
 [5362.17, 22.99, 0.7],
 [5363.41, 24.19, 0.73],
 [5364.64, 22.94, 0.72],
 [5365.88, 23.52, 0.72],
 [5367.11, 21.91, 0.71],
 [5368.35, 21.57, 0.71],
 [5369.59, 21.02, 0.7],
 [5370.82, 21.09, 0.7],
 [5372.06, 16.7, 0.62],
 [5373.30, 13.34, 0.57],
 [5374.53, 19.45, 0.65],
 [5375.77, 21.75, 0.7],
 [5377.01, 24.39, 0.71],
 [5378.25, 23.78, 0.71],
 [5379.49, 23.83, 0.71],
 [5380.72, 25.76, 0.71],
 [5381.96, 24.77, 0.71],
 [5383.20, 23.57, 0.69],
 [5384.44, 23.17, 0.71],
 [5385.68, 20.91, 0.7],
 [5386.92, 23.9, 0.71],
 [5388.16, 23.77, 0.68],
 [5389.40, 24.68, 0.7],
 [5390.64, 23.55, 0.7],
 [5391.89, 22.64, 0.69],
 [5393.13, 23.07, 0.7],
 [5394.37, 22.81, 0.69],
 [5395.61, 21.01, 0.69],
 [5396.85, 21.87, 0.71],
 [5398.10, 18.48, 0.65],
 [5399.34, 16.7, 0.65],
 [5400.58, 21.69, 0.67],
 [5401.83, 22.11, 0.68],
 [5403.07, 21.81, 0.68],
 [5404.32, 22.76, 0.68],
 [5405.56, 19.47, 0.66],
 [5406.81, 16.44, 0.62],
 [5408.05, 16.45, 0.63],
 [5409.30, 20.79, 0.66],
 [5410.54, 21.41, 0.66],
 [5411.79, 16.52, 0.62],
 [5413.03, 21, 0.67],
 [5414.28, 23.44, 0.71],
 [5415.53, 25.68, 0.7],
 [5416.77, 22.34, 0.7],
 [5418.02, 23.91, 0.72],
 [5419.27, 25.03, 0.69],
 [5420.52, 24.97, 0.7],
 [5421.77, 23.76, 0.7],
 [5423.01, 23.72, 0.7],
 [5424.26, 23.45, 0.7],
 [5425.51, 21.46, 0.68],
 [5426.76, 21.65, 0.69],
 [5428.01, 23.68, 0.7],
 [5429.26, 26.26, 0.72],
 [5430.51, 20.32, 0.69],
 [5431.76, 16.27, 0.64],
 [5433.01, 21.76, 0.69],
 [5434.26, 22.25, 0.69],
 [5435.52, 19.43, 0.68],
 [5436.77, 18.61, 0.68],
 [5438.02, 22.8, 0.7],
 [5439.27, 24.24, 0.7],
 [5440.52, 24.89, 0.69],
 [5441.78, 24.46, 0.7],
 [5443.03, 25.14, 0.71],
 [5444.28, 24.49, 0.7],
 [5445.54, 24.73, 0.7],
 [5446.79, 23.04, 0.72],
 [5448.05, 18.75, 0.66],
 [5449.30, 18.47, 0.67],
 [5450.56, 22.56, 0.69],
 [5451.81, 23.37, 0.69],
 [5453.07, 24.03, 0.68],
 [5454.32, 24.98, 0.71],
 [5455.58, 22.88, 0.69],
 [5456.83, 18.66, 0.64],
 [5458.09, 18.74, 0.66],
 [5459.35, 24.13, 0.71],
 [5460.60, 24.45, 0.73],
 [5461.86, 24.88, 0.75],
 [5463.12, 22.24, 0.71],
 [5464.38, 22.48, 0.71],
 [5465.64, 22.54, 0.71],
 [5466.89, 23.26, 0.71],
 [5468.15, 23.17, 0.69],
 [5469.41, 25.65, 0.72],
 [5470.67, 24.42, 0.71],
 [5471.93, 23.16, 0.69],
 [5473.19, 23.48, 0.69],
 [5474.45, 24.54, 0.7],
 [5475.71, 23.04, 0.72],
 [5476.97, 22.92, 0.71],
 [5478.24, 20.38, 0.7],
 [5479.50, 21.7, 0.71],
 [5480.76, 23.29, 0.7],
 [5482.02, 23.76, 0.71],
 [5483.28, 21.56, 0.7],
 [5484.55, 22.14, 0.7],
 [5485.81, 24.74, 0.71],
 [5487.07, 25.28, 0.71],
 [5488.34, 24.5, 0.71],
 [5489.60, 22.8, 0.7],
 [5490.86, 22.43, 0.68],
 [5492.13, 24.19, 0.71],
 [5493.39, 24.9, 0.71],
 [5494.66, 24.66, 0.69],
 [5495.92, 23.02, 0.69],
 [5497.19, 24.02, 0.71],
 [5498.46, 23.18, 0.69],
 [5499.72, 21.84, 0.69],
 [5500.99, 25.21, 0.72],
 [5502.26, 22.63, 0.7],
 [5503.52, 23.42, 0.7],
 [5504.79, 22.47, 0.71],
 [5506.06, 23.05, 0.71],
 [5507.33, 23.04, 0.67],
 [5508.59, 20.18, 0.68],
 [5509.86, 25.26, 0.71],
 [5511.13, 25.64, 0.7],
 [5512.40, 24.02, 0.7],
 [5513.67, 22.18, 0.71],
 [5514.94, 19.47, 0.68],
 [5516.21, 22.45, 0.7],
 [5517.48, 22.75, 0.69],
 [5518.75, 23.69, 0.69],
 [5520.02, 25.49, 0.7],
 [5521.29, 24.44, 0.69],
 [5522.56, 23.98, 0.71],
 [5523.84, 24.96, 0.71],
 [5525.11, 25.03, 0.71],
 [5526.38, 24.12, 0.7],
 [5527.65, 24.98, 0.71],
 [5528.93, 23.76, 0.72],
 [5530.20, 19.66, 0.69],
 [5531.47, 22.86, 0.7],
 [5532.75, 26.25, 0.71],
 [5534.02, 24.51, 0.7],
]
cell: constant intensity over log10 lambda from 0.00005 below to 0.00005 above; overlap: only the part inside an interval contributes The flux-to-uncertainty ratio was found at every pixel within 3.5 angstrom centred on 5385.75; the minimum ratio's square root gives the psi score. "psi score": 5.47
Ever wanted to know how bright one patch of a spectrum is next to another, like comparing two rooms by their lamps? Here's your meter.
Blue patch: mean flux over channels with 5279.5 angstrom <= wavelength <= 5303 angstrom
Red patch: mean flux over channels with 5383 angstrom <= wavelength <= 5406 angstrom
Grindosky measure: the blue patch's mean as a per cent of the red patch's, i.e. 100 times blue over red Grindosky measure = 98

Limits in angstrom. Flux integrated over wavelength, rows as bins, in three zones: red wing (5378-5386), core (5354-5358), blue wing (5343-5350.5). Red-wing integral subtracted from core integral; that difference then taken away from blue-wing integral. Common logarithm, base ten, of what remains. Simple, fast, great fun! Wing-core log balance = 2.4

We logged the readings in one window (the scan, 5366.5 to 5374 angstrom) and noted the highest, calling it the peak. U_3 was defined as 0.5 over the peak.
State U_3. 0.0228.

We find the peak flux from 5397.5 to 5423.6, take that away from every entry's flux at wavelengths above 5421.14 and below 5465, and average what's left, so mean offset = -3.2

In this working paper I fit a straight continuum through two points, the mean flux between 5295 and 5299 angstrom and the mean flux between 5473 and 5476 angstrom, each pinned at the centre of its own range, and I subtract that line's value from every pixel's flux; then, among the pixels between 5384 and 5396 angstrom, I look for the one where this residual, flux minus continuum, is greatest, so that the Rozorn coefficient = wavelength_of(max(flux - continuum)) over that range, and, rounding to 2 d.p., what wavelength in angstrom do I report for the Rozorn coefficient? 5389.40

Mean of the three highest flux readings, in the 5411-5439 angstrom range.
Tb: 25.7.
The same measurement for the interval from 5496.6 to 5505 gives 24.2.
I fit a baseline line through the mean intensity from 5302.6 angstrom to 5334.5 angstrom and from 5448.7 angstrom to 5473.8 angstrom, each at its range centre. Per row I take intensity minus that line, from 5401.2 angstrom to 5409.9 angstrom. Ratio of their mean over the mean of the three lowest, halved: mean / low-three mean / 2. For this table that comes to 0.25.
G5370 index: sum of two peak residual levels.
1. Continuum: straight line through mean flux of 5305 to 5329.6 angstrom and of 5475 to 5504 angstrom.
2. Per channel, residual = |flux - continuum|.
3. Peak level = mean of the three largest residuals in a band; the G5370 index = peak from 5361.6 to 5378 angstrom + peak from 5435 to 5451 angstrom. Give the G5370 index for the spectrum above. 11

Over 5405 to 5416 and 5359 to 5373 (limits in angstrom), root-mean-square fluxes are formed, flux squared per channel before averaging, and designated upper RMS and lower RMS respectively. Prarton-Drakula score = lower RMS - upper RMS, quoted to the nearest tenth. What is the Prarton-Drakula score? 2.1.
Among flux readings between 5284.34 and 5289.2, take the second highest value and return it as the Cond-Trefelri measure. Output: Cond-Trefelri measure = 22.45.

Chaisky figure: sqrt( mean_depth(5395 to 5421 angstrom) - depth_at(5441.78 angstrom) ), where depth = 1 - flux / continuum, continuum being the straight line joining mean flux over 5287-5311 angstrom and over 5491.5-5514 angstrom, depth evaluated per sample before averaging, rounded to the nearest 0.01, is 0.37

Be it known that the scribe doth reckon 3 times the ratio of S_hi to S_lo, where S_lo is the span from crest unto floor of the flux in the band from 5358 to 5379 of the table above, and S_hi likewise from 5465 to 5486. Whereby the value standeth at 1.3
